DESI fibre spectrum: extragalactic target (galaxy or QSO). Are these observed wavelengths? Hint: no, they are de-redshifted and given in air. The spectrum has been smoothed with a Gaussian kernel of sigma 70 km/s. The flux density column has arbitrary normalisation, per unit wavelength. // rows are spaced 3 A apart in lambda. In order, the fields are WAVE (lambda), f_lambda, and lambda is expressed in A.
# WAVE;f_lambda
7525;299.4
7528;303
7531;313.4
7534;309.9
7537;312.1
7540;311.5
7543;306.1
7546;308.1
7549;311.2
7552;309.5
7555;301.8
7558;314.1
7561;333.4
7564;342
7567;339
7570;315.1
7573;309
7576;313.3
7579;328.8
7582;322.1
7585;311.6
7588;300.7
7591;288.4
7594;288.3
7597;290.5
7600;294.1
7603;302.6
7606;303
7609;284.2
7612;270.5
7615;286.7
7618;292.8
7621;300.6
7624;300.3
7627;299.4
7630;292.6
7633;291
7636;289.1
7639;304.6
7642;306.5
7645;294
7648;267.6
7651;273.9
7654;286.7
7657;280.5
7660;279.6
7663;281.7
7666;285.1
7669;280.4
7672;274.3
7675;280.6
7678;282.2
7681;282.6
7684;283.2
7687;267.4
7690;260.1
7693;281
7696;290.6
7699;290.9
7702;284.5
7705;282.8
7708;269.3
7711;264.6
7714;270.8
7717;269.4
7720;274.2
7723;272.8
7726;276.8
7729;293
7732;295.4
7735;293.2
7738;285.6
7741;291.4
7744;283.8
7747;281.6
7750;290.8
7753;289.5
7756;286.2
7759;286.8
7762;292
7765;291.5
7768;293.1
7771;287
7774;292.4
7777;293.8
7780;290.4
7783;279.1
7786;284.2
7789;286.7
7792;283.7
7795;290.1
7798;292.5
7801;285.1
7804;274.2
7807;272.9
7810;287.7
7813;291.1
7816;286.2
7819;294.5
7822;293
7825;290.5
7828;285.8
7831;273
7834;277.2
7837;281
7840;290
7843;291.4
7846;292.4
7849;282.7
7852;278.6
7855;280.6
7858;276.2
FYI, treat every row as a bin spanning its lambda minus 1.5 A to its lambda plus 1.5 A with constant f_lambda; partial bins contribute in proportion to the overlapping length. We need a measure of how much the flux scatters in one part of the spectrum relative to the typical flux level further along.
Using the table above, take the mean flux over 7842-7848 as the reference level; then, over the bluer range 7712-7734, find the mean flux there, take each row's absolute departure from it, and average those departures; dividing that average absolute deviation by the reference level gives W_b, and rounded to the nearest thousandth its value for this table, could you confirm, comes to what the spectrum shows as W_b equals 0.030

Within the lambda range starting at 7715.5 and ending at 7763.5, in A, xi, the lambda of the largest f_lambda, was 7732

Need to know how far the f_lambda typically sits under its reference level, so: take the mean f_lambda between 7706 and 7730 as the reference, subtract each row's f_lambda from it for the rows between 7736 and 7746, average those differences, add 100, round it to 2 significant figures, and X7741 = 87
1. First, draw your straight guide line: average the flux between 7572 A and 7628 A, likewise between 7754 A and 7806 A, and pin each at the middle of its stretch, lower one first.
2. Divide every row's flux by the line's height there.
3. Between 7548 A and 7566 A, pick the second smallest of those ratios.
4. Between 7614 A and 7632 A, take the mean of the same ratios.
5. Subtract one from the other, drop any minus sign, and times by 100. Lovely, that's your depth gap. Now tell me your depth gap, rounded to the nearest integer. 3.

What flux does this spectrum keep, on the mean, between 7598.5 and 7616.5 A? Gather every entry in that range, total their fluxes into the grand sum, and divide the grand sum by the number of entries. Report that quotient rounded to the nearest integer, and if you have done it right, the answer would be 290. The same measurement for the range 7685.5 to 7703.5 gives 279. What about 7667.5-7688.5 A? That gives 279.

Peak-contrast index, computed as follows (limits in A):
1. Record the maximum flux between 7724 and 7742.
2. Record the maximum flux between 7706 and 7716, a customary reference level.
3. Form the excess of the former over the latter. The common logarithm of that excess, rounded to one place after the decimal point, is 1.4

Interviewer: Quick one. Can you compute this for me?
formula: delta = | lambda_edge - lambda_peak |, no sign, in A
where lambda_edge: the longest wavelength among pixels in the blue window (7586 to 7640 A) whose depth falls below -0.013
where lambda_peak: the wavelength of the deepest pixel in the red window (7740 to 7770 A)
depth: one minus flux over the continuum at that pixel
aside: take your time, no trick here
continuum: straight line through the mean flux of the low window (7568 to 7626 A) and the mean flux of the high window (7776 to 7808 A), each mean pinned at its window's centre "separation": 108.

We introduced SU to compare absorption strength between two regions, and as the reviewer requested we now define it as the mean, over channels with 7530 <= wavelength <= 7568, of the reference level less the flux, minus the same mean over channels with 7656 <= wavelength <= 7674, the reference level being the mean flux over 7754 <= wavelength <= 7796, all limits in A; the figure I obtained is -36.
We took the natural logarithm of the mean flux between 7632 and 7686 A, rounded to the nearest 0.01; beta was 5.65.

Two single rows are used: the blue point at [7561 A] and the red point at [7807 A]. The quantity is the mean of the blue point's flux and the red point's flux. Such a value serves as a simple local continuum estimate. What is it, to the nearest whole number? 303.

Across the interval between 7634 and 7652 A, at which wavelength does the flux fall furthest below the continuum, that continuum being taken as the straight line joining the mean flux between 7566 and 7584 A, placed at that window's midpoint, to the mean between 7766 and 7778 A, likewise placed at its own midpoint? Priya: 7648 A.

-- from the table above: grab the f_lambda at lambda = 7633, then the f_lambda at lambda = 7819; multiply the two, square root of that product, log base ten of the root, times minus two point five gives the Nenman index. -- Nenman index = -6.17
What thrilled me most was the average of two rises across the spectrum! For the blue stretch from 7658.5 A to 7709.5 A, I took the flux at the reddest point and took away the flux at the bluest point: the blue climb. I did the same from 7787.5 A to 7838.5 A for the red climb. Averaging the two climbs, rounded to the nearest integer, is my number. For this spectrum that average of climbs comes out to -8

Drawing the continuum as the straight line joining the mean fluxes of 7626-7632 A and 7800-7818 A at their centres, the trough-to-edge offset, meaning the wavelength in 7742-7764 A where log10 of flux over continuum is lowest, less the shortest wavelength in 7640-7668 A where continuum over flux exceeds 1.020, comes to 99 A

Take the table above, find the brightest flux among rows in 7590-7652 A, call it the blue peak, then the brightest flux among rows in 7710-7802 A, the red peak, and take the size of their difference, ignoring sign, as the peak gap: 11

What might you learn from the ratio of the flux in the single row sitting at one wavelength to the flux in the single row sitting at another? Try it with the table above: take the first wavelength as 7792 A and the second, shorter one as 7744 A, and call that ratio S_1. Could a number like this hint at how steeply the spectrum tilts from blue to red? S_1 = 1.00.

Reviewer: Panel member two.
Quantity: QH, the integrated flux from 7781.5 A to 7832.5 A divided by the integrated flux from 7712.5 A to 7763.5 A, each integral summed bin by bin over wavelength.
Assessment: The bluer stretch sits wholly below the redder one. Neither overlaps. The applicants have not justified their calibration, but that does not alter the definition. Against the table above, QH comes 1.00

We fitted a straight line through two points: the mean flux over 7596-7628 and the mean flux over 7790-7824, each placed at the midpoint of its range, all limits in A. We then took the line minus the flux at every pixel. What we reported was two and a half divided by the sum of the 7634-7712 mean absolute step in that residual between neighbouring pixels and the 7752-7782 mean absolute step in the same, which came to 0.236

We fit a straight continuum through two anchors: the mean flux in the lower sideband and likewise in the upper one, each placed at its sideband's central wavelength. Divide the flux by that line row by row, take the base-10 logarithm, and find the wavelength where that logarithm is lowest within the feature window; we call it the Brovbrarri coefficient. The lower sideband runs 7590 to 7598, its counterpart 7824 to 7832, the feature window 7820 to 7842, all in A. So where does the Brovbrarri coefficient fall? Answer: 7831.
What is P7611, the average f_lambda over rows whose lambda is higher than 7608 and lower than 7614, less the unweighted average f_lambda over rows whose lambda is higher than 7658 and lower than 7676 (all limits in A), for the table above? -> -3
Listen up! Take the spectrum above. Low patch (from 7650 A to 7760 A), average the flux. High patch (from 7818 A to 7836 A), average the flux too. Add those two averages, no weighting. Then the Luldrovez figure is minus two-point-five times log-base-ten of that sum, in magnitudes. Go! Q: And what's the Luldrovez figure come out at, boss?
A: -6.88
